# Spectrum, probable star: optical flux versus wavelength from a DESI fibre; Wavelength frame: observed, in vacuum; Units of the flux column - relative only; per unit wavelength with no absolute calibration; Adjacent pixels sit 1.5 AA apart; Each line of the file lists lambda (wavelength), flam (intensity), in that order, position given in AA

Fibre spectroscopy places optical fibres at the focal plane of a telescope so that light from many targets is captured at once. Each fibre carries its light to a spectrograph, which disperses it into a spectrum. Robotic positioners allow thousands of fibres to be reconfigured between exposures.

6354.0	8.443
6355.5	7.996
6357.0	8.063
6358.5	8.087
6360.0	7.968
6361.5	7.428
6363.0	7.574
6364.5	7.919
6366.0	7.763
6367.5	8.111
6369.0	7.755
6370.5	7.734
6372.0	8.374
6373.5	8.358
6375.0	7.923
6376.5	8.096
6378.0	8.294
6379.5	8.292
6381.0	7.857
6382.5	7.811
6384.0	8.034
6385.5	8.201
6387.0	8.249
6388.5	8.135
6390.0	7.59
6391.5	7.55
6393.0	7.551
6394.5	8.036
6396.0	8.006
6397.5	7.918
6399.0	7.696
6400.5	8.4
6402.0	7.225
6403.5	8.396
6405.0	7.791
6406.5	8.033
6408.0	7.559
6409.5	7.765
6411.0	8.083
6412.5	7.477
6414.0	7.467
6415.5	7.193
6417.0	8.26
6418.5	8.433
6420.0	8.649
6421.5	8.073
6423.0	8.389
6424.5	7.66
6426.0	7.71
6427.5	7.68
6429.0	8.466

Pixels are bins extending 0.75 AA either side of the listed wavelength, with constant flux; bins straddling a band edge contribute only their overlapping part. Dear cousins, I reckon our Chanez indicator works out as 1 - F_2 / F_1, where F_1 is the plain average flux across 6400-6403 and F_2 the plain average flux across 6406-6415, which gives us 0.01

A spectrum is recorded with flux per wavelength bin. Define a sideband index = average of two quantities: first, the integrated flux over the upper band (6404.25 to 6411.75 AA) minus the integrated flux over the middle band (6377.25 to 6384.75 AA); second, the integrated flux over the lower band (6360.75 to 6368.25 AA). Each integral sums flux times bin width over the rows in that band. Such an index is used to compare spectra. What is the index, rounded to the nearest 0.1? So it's 28.3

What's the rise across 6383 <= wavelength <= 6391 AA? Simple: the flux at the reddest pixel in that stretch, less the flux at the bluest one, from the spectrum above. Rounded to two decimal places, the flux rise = -0.44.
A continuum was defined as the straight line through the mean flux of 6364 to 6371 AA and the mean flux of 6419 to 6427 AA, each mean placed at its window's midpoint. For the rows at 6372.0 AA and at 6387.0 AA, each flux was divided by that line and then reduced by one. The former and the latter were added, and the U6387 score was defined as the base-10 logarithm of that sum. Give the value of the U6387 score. -0.99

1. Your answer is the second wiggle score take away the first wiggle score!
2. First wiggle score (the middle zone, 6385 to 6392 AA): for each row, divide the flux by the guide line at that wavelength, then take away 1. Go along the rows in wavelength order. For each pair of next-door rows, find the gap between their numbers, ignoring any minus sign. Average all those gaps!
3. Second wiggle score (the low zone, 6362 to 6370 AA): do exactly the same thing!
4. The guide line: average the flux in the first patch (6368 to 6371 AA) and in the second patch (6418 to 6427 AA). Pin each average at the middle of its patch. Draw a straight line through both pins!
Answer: 0.01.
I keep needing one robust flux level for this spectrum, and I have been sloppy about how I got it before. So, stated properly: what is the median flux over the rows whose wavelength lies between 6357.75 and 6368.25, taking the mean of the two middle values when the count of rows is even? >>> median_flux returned 7.92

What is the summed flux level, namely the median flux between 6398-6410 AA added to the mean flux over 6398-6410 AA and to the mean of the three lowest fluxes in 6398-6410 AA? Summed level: 23.1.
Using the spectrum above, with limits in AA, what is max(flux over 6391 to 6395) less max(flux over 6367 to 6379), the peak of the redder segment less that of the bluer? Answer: -0.34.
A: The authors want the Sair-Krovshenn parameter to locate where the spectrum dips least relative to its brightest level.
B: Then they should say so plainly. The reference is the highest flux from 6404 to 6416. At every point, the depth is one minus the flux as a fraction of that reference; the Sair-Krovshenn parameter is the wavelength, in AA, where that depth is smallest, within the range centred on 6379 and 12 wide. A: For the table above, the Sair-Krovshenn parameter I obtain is 6373.5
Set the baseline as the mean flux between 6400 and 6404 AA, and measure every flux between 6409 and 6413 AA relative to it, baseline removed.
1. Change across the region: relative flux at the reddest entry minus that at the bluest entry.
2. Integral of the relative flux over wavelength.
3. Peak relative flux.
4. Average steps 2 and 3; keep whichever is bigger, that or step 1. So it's -0.3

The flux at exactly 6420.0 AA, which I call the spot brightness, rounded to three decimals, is 8.649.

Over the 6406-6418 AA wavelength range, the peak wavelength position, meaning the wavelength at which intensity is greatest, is 6417.0 AA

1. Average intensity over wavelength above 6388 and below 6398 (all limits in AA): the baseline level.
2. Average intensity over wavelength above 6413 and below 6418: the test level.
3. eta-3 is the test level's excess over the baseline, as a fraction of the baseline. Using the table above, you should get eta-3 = -0.02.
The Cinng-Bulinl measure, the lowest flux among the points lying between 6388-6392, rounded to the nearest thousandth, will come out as 7.550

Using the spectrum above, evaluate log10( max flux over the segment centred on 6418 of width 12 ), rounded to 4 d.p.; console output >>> 0.9370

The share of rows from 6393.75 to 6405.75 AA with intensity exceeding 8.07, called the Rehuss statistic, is 0.25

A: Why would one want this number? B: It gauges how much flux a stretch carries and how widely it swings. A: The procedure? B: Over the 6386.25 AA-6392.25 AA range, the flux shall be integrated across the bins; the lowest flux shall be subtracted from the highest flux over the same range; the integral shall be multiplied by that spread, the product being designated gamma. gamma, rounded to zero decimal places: 33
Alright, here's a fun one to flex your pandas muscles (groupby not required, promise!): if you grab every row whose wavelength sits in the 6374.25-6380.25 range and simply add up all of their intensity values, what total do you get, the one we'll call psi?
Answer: 32.6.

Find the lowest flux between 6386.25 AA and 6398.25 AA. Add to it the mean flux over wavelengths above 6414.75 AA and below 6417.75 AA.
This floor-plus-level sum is 15.3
